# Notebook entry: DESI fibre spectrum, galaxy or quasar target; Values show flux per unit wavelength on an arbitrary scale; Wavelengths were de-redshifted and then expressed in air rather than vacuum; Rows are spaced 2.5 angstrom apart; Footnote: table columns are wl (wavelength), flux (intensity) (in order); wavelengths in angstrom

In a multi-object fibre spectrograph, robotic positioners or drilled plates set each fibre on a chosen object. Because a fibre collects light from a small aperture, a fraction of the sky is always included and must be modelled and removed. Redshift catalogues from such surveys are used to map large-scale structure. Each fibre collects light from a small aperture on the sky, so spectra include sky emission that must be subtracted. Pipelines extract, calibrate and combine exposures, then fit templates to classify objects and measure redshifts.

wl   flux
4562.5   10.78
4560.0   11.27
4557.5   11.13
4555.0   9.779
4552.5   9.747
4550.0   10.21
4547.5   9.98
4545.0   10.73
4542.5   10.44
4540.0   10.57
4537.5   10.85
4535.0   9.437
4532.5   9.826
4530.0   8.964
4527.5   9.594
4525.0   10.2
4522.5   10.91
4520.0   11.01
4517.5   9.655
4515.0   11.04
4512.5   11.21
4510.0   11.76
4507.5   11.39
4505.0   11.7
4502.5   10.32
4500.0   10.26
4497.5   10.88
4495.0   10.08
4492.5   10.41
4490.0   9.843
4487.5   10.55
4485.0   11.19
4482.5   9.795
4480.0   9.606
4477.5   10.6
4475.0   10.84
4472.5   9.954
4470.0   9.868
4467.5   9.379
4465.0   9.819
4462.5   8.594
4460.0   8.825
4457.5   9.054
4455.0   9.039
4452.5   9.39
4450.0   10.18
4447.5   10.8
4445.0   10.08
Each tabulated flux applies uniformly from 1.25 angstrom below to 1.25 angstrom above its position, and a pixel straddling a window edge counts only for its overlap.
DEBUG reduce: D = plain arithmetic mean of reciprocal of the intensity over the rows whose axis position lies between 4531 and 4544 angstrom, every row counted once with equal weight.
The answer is 0.098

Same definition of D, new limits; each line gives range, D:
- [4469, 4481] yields 0.098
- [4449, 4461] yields 0.108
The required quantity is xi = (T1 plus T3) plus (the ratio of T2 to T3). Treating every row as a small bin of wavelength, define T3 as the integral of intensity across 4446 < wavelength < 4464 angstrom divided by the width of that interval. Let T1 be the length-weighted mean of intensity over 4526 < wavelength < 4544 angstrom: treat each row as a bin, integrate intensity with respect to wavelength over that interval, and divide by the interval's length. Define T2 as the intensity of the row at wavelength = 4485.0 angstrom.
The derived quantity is 20.6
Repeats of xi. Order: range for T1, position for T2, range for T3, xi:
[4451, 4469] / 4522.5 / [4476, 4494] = 20.5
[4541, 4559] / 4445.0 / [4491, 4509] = 22.0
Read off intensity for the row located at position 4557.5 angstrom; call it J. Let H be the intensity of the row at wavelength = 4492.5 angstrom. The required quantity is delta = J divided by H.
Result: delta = 1.07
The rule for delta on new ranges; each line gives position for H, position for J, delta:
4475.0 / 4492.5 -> 0.96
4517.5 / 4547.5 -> 1.03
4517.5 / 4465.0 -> 1.02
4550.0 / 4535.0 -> 0.92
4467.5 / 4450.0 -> 1.09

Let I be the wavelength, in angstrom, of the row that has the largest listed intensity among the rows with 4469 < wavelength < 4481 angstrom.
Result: 4475.0 angstrom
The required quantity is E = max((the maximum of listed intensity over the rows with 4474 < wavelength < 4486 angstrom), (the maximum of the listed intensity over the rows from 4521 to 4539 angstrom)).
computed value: 11.2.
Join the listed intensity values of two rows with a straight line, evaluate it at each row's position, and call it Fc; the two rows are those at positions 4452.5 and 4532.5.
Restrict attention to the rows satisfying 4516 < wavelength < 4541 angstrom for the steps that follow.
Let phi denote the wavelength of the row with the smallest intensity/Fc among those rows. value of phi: 4530.0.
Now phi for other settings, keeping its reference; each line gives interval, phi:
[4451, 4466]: 4462.5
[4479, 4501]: 4480.0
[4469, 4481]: 4480.0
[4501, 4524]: 4517.5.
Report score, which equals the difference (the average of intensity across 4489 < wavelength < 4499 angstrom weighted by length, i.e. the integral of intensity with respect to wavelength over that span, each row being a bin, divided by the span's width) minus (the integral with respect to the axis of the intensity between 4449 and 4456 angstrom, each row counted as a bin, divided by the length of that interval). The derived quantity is 0.8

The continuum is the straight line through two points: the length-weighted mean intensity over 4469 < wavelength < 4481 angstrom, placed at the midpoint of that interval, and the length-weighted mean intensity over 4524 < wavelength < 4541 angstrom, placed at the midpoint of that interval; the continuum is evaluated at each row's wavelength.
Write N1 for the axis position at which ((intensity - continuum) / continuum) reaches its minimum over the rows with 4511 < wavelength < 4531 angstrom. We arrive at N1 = 4530.0 angstrom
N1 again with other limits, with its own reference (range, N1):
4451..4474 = 4462.5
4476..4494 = 4480.0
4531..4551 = 4535.0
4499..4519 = 4517.5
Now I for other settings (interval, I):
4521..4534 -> 4522.5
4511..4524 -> 4512.5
